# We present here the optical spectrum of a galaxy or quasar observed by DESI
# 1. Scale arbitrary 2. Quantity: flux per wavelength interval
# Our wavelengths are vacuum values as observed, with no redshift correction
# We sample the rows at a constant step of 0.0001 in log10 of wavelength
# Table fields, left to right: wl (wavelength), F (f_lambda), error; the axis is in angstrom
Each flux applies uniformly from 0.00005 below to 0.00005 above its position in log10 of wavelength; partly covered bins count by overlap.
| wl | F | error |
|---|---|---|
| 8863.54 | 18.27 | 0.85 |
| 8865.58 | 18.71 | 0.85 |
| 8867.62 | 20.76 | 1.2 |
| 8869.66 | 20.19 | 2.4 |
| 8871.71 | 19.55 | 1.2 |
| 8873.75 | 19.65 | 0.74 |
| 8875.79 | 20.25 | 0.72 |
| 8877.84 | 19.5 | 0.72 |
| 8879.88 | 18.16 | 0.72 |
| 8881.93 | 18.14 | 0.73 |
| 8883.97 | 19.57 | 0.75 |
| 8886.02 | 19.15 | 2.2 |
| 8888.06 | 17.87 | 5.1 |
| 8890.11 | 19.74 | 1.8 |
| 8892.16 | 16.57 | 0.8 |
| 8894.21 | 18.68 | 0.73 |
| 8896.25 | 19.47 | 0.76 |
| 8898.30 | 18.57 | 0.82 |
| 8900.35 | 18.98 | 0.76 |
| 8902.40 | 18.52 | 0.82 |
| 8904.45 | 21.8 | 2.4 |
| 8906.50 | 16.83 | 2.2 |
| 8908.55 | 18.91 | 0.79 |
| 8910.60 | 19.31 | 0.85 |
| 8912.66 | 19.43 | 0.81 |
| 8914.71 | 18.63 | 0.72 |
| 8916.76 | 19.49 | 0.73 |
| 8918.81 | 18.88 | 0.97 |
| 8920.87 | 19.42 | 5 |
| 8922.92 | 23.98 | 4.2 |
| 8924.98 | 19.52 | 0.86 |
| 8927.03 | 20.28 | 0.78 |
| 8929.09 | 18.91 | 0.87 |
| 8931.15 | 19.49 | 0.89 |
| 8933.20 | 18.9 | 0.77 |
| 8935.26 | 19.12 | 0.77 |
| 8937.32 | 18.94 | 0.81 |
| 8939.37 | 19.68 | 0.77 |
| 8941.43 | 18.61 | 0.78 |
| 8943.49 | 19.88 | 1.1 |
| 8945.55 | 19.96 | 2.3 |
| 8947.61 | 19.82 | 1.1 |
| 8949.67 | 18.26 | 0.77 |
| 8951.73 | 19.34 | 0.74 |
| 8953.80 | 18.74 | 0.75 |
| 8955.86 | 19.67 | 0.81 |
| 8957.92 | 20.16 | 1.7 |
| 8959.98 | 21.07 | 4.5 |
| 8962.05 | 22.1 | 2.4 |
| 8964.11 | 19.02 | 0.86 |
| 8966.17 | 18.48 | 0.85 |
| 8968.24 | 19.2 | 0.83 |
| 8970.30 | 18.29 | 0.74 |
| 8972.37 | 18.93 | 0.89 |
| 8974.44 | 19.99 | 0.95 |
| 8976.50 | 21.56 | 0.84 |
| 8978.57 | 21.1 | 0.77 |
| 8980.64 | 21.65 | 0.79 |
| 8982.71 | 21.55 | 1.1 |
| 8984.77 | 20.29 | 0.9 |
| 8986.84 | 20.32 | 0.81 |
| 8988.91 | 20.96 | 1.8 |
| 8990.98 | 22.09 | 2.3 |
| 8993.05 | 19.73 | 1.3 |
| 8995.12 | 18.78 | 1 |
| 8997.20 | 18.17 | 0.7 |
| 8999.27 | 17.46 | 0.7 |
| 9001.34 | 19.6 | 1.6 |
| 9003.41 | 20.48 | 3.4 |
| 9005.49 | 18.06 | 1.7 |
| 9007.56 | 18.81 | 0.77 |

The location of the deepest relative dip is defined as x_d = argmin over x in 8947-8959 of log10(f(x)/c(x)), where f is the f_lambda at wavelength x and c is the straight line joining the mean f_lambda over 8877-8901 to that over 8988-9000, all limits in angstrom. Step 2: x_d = 8949.67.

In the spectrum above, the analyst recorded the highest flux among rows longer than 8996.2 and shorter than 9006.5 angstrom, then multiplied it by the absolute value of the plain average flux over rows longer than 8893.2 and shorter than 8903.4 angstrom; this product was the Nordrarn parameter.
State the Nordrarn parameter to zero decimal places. 386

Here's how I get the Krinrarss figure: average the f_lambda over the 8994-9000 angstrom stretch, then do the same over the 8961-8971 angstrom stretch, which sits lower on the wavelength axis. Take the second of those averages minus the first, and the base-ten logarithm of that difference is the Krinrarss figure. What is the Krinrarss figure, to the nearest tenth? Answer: 0.1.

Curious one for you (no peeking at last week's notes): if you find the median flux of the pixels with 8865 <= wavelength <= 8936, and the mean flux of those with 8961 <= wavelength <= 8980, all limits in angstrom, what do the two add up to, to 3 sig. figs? 39.2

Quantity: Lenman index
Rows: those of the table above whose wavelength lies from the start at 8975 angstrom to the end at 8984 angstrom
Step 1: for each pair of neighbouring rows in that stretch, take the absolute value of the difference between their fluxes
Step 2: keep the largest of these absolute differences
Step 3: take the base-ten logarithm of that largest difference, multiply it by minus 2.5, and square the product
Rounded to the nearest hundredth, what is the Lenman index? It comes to 0.42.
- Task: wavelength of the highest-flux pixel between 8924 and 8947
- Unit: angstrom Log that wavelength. 8927.03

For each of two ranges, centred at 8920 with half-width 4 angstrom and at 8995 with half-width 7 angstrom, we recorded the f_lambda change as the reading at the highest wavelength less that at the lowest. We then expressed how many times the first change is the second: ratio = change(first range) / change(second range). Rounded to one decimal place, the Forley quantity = -3.3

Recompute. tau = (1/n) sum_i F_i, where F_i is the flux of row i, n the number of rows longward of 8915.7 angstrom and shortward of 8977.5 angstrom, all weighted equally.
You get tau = 19.7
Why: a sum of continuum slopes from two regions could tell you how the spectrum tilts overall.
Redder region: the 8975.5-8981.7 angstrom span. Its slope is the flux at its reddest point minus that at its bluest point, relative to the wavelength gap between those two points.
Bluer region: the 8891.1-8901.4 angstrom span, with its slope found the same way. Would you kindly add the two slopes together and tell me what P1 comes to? 0.3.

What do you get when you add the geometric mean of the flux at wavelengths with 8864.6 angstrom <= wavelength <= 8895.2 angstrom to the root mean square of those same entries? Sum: 38.2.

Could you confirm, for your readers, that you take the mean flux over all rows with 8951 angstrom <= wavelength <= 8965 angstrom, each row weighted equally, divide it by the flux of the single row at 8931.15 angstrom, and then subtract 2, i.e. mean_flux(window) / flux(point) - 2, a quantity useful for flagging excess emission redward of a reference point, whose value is -0.97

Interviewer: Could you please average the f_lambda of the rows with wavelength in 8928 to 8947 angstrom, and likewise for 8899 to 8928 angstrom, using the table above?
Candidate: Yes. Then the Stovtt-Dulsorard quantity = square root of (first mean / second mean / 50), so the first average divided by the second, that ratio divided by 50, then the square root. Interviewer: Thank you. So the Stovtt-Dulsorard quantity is 0.1404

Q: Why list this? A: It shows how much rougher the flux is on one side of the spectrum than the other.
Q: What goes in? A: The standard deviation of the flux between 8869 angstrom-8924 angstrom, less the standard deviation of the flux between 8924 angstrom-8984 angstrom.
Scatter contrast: 0.3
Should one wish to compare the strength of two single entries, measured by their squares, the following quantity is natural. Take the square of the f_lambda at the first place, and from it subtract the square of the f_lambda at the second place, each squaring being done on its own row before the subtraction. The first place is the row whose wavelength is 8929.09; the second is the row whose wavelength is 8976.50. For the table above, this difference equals -107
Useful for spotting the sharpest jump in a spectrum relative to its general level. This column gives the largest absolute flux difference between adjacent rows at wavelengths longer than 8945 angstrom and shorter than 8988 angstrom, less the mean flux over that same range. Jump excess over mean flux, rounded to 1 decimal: -16.9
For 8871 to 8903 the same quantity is -15.7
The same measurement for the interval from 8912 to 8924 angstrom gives -15.4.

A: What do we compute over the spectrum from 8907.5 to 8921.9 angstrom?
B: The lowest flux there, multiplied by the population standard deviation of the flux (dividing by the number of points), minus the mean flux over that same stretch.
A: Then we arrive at -13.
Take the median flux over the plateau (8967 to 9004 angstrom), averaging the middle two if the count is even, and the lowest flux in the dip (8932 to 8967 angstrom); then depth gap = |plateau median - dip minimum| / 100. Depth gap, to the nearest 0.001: 0.019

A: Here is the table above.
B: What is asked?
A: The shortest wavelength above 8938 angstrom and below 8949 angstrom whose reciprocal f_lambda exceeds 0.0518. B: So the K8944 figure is 8941.43 angstrom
